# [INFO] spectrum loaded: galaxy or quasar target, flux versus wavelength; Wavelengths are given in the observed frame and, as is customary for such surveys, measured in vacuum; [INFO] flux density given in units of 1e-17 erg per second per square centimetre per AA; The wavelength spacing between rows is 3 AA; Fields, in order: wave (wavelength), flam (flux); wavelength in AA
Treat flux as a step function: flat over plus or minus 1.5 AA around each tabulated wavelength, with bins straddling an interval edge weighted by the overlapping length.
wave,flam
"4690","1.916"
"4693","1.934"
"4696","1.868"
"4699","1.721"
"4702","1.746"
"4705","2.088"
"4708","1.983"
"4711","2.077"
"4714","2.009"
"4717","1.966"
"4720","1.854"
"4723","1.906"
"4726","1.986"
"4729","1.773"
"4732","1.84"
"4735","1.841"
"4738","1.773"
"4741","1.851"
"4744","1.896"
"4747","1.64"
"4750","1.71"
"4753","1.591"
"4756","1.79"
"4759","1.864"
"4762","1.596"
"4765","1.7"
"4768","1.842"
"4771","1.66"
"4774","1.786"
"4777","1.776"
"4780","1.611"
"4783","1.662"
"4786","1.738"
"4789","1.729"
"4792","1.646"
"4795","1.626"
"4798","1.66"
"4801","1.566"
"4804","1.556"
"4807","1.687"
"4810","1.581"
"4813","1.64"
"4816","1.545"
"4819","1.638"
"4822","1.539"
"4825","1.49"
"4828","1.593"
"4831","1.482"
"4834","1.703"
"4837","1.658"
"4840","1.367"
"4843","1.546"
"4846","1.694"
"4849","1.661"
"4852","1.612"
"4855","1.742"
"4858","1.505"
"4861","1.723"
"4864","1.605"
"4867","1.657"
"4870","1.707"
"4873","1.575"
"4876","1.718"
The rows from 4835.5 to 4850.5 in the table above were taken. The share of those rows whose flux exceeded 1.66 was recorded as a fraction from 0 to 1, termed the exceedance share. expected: 0.40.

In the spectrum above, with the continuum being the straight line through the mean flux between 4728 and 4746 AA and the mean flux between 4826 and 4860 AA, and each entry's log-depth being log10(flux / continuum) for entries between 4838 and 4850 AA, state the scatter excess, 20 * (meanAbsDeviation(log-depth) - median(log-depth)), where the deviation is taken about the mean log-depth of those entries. 0.59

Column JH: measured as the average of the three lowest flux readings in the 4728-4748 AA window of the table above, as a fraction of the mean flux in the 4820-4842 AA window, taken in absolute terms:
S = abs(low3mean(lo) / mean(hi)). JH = 1.12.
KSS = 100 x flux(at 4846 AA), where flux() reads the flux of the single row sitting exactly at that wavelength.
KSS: 169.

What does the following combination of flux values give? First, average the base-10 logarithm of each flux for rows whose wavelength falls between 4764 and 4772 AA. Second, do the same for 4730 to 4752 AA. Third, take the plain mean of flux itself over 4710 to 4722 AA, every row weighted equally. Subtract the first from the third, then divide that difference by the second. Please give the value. 6.9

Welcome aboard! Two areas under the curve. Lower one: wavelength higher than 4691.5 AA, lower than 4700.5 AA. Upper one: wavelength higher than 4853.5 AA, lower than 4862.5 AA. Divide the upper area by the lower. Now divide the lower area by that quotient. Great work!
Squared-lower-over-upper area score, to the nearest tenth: 18.4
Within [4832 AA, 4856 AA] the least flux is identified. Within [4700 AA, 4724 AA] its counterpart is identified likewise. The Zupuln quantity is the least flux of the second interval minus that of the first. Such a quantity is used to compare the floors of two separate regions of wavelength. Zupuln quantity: 0.38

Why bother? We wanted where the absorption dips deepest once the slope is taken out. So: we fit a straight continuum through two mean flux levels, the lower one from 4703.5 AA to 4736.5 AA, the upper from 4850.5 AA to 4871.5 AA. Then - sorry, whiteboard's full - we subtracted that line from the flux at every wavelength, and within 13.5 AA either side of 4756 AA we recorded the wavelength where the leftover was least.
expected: 4753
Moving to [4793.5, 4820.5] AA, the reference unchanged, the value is 4804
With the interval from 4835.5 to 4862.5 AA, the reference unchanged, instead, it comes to 4840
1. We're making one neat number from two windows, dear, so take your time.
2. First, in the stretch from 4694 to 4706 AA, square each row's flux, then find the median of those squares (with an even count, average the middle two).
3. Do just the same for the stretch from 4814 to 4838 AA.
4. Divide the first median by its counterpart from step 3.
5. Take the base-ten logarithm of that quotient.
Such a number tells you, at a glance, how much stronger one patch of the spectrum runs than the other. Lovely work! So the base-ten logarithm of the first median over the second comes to 0.12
